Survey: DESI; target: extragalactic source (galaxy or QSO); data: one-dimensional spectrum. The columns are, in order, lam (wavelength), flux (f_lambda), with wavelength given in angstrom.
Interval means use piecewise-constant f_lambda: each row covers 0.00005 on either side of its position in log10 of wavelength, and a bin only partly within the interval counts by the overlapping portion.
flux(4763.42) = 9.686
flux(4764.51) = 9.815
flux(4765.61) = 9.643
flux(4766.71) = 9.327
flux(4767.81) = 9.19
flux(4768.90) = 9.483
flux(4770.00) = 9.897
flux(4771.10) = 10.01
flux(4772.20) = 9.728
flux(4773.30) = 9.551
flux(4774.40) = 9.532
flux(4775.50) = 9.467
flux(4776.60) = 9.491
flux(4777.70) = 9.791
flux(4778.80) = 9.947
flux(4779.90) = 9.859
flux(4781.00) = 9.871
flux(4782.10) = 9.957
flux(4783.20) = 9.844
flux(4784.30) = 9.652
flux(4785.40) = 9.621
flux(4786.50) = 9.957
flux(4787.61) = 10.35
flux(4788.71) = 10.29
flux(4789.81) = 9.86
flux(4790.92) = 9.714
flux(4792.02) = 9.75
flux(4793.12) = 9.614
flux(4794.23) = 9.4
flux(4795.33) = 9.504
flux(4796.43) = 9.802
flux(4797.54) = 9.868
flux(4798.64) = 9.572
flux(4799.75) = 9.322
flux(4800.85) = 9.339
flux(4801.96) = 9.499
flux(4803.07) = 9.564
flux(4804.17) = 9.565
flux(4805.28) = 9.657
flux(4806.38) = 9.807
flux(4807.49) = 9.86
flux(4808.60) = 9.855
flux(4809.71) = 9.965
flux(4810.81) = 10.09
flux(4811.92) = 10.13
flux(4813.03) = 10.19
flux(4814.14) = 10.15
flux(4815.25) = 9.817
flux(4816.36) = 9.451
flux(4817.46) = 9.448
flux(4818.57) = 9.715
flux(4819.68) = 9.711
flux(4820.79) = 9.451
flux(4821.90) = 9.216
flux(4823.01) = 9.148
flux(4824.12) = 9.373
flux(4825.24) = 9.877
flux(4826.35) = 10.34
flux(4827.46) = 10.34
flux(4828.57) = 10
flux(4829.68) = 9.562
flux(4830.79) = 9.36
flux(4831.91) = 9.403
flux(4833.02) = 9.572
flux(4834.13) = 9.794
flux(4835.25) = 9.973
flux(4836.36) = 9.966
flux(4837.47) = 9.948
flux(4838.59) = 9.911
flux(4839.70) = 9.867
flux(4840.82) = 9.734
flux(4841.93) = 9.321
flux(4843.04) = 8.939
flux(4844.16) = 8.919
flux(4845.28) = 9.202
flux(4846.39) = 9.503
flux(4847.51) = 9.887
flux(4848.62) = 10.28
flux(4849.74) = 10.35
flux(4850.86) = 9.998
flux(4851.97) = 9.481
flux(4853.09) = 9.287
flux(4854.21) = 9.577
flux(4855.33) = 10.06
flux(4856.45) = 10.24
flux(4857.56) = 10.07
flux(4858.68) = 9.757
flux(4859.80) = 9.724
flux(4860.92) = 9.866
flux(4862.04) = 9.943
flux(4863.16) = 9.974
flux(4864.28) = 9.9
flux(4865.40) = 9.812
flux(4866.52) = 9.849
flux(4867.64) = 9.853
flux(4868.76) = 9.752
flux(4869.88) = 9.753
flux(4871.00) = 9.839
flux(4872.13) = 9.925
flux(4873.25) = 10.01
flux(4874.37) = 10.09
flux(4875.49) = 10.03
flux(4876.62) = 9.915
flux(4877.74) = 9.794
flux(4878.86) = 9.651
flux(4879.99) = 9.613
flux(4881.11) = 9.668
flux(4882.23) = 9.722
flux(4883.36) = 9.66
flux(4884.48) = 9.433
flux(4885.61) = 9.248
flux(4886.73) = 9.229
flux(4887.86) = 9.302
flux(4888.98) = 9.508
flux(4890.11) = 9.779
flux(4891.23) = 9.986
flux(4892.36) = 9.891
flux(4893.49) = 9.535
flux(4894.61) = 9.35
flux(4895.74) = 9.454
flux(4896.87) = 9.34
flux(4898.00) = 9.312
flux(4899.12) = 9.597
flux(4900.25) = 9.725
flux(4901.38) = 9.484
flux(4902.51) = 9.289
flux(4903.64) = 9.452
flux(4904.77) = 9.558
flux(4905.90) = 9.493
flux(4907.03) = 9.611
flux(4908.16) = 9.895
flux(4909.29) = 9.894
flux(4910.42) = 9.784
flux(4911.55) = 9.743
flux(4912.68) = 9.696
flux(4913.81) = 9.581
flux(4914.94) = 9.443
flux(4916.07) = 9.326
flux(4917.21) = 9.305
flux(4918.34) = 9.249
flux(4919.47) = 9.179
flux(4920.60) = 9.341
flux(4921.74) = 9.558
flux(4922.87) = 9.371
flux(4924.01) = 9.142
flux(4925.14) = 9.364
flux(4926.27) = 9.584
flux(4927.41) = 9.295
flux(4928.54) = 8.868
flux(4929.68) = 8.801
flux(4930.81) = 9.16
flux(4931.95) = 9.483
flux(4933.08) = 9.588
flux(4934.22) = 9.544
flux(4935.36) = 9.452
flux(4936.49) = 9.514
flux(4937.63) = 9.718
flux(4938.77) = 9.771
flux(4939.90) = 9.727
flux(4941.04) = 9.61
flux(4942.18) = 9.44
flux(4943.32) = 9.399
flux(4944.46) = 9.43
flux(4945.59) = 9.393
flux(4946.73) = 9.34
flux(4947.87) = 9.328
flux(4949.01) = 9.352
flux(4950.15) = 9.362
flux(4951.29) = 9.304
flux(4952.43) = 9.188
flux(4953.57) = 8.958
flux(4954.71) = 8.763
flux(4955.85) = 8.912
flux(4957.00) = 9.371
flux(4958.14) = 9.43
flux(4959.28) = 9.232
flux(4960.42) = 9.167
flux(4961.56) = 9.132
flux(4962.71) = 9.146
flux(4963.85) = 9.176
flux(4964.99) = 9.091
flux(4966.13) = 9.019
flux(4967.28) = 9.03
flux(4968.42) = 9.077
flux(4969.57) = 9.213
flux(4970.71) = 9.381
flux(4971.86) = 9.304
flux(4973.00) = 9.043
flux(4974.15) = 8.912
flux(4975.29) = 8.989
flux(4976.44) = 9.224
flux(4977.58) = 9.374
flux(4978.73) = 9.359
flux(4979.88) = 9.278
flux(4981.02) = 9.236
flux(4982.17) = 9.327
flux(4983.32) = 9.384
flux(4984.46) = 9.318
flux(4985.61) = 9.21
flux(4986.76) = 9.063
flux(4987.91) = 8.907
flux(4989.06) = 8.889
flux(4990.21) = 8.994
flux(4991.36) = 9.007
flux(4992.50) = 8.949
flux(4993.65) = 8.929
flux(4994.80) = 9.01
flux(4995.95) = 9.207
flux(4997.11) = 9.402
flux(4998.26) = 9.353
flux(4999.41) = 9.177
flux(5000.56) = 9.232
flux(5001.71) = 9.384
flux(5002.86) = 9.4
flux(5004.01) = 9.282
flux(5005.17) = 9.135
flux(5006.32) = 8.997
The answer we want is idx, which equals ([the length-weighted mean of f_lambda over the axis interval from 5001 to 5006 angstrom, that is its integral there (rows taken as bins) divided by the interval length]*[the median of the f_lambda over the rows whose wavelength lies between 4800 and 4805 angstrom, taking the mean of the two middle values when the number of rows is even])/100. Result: 0.88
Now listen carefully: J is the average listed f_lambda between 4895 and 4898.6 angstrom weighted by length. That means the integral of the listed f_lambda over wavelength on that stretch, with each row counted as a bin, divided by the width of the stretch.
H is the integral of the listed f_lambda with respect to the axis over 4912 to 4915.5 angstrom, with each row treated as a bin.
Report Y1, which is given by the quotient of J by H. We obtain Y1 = 0.28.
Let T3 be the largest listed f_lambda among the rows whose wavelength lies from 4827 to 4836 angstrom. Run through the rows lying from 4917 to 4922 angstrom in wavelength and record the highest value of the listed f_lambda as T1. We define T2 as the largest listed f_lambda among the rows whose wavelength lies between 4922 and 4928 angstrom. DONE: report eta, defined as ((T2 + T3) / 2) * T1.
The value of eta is 95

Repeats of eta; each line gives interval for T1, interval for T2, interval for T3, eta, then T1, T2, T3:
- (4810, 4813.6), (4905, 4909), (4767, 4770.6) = 101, 10.19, 9.895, 9.897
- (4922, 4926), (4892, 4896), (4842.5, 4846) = 89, 9.371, 9.891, 9.202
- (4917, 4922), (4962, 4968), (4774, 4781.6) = 91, 9.558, 9.176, 9.947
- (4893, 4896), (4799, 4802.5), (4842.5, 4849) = 94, 9.535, 9.499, 10.28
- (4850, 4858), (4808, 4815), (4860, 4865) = 103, 10.24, 10.19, 9.974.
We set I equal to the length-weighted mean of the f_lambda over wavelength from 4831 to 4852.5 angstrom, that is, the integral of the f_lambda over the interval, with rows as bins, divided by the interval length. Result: 9.68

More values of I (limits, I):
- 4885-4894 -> 9.55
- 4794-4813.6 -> 9.73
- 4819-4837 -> 9.69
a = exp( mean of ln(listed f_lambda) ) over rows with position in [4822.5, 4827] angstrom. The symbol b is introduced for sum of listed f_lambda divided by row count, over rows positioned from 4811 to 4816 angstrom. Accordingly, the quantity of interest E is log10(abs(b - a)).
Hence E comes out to -0.4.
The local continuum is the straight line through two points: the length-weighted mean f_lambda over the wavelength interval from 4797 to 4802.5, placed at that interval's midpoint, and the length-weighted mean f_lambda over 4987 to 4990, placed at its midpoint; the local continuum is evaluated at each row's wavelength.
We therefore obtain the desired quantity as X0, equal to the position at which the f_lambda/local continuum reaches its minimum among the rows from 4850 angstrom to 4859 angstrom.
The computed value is 4853.09 angstrom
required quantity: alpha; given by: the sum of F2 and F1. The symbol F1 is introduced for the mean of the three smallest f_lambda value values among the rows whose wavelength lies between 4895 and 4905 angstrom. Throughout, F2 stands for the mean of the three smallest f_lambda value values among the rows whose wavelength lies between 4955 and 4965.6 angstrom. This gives 18.4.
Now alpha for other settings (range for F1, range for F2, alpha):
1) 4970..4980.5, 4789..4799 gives 18.5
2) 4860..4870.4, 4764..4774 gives 19.1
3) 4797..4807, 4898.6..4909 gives 18.8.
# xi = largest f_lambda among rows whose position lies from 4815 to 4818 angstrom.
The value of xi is 9.817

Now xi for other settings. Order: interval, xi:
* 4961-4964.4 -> 9.176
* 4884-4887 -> 9.433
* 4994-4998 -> 9.402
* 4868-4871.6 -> 9.839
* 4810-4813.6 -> 10.19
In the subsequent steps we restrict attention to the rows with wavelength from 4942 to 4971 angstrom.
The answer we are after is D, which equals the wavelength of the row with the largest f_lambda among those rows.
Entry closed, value 4942.18 angstrom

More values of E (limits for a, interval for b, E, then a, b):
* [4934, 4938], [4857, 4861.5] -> -0.5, 9.56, 9.9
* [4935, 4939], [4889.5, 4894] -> -0.7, 9.61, 9.8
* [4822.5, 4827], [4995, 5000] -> -0.4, 9.67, 9.3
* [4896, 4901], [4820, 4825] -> -0.7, 9.49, 9.3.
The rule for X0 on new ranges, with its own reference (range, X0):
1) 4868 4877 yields 4868.76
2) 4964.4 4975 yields 4974.15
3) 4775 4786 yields 4775.50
